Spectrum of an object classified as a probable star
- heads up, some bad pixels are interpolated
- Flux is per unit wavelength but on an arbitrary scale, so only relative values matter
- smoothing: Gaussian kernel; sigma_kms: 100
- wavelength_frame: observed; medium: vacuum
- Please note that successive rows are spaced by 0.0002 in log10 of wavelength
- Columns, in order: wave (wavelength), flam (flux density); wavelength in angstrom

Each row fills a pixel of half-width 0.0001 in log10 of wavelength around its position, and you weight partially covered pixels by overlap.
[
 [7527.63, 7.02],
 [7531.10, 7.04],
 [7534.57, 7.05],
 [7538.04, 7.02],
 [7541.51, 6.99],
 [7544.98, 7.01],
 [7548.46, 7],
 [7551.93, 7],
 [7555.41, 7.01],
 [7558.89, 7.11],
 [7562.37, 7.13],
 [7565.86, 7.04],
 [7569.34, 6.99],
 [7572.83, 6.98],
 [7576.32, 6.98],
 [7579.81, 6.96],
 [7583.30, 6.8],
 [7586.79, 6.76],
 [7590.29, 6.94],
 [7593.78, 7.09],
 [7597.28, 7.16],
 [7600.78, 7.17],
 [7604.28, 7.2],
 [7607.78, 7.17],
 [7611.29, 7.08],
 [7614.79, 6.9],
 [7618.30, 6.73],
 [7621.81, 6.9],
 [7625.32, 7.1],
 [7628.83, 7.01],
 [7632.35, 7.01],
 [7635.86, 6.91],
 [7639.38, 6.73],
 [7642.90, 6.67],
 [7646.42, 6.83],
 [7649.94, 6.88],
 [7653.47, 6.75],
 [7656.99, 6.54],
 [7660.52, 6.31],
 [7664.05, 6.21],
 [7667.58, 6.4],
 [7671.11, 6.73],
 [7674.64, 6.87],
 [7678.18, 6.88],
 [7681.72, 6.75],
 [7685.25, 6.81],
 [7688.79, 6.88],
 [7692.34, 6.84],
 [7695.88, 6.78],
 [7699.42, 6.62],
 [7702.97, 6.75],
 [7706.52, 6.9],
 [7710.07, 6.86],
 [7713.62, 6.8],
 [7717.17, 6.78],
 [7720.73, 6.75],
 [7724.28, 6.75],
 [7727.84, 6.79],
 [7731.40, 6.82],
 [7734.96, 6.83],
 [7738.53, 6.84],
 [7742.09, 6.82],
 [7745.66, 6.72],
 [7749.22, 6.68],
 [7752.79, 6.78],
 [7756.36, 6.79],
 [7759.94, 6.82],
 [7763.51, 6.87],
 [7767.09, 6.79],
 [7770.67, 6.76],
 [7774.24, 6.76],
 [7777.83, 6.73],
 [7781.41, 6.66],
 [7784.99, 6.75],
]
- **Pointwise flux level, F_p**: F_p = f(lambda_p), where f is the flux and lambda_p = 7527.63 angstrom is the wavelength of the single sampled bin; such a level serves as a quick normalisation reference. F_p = 7.02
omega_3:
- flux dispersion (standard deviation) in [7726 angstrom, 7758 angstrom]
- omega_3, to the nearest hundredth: 0.05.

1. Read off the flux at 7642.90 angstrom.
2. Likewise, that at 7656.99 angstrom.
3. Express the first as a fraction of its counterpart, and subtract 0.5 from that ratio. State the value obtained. 0.520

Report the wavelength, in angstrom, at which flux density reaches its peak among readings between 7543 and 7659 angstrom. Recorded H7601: 7604.28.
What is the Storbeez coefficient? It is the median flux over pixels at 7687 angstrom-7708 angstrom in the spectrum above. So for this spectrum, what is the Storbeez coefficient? 6.81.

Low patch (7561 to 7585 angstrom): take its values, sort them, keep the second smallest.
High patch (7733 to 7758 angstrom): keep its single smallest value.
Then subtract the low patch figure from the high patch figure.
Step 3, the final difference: -0.28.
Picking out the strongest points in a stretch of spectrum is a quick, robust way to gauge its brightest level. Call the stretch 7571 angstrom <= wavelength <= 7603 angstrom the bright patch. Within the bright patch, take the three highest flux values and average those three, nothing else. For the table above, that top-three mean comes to 7.14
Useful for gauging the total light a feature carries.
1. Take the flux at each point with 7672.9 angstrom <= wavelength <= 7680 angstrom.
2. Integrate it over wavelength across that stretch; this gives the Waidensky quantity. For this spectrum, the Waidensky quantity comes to 49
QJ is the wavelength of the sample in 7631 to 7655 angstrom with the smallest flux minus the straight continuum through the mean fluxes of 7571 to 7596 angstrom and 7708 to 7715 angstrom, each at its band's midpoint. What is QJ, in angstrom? 7642.90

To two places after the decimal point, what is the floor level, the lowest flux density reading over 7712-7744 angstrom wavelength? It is 6.75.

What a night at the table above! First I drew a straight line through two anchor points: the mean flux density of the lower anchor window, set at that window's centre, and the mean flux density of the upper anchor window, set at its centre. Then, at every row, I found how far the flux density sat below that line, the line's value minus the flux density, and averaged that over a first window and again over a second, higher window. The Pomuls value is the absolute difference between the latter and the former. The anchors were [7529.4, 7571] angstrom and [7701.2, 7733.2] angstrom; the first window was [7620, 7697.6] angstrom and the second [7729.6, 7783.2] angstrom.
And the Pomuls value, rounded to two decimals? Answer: 0.15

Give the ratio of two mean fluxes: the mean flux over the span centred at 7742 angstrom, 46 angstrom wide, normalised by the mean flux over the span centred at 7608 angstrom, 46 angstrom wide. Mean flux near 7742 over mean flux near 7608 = 0.97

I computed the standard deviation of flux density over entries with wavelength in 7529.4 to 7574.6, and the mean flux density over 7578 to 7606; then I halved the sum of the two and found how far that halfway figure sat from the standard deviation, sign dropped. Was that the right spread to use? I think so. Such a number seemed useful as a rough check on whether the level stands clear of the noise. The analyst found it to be 3.48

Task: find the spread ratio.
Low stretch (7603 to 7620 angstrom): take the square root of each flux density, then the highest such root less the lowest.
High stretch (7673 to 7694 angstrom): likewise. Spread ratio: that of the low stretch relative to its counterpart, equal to 3.6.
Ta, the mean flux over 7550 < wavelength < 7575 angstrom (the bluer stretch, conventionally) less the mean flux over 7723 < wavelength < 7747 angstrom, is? 0.24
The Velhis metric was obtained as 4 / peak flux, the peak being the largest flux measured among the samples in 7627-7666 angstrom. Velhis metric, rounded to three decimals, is 0.571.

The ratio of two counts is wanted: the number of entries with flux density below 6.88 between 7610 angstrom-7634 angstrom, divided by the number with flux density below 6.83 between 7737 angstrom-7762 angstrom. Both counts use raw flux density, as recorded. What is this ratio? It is 0.17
